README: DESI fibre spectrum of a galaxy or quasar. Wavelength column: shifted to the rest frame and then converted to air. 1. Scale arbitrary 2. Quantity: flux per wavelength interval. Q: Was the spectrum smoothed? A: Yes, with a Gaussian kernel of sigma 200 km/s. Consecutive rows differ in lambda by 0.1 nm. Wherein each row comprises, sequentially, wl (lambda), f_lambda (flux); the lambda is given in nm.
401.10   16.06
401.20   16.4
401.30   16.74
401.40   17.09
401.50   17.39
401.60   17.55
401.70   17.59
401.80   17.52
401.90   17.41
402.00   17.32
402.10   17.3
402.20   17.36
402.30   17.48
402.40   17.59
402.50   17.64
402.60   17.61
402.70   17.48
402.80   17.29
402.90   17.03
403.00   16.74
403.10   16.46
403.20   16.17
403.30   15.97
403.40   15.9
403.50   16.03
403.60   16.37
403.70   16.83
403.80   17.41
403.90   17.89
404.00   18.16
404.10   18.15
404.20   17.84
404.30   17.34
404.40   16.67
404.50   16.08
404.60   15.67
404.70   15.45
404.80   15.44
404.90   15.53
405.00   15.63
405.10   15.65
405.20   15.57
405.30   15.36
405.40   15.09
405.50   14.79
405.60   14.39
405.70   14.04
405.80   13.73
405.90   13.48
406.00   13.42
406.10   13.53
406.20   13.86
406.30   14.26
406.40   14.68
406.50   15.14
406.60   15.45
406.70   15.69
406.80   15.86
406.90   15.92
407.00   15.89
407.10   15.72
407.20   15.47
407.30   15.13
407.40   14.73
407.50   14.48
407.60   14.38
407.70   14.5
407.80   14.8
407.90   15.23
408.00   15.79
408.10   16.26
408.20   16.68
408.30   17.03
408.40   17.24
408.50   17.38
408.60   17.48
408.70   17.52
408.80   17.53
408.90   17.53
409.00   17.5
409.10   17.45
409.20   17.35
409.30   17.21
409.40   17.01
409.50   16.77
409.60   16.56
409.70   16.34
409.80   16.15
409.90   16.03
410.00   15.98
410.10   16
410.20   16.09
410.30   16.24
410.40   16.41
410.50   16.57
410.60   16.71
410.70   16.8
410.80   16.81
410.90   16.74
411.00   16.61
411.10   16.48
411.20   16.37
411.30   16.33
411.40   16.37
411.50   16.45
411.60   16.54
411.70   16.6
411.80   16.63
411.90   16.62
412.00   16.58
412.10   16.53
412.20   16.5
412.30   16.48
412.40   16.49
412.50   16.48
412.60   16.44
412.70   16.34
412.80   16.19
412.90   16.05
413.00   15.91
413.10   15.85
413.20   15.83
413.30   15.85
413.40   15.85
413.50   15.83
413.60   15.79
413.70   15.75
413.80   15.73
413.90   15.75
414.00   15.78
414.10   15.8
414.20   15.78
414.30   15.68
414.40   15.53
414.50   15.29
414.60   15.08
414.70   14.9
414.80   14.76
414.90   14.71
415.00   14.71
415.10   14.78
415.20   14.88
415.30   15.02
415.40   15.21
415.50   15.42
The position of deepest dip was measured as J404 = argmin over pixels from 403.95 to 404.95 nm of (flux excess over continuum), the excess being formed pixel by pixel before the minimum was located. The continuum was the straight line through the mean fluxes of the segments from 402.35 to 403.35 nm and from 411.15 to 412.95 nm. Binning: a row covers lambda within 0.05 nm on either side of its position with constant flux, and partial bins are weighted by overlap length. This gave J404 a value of 404.80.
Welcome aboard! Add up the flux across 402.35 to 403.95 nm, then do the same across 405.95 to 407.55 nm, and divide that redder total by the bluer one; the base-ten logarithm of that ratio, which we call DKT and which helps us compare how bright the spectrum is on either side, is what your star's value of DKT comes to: -0.053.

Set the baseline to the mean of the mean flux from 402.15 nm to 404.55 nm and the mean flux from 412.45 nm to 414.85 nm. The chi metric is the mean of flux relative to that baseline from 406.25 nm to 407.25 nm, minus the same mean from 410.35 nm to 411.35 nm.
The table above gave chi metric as -1.2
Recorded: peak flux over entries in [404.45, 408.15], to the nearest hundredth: 16.26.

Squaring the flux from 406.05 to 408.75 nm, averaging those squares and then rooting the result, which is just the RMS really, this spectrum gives 15.6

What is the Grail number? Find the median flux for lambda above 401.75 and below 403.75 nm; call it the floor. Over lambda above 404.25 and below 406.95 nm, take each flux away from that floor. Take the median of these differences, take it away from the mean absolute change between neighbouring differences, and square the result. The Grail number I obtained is 2.5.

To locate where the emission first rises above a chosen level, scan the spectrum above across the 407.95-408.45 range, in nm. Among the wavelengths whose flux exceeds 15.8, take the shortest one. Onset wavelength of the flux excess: 408.10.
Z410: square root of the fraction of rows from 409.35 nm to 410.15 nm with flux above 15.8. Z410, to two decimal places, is 1.00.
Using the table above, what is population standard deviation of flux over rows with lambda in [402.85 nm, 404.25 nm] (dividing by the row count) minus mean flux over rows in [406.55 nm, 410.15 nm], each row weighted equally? -15.4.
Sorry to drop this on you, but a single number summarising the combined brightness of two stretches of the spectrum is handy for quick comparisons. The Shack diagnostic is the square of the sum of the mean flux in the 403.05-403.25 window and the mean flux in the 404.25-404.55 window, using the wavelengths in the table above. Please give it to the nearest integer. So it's 1090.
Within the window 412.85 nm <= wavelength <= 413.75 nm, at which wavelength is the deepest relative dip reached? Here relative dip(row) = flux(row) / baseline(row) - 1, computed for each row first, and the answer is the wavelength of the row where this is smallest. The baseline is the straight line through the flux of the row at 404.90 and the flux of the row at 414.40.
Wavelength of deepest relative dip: 413.70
